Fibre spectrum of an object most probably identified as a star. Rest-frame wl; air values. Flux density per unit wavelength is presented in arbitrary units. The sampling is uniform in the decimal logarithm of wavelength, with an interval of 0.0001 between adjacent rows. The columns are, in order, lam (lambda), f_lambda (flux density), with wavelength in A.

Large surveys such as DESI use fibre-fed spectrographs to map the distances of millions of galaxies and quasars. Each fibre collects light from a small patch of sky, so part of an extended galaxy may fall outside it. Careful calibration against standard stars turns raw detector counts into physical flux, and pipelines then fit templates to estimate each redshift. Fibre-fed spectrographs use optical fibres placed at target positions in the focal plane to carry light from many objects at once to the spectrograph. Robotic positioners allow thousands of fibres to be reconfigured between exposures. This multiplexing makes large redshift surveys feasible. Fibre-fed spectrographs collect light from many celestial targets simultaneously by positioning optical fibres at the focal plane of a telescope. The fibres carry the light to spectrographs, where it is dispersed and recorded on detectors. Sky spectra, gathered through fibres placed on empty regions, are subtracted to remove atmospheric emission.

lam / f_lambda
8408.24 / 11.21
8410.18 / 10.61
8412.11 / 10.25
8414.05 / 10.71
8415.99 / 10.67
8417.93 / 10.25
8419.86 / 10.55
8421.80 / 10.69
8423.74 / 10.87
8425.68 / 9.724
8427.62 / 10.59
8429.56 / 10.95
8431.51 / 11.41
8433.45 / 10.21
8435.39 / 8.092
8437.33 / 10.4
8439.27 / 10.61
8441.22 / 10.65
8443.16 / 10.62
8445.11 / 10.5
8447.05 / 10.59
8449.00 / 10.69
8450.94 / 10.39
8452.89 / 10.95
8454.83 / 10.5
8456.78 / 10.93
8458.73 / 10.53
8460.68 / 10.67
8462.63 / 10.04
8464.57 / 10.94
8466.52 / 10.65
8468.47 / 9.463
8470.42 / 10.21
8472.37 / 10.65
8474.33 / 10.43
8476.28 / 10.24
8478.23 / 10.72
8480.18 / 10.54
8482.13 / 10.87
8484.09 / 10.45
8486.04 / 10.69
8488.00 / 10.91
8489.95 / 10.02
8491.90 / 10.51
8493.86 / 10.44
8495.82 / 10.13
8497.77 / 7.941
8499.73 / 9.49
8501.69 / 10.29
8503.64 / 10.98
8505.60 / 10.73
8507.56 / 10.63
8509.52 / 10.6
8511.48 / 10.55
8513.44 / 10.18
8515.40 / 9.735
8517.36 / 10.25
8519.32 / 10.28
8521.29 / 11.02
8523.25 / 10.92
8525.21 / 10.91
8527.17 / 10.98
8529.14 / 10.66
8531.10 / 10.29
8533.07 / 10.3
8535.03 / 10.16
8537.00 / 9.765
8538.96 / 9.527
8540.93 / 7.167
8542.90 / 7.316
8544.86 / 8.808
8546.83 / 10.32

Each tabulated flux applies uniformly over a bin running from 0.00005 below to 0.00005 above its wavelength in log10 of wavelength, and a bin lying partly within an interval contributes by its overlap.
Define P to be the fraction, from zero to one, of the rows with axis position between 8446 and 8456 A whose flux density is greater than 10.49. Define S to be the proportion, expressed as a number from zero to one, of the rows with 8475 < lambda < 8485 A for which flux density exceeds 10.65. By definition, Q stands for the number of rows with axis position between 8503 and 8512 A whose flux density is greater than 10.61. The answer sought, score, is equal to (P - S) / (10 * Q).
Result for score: 0.013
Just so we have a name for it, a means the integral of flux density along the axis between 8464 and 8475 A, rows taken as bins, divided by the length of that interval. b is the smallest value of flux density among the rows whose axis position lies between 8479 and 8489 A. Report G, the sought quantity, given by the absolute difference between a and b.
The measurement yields 0.1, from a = 10.4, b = 10.45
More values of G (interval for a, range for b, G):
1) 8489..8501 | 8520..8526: 1.1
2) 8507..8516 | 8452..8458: 0.1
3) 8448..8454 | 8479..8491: 0.7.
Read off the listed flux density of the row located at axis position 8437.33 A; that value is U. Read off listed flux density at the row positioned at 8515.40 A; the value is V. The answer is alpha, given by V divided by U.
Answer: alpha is 0.94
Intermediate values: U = 10.4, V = 9.735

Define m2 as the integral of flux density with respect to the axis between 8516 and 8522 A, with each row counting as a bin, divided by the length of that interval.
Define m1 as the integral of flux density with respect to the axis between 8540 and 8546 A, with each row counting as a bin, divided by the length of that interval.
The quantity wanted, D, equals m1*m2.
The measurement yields 82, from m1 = 7.8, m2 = 10.4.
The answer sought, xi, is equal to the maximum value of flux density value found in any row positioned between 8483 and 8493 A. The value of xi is 10.91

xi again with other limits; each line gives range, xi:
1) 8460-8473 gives 10.94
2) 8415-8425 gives 10.87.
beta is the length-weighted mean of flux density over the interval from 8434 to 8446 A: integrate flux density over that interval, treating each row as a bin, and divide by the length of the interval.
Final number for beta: 10.1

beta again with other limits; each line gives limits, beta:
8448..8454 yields 10.7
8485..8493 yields 10.5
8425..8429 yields 10.3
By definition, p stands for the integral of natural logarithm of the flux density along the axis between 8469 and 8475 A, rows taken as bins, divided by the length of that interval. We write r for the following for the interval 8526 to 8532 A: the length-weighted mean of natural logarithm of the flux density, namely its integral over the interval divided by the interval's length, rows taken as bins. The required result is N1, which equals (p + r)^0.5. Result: 2.17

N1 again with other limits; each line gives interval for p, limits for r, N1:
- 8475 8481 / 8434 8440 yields 2.15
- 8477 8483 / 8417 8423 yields 2.17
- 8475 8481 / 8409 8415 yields 2.17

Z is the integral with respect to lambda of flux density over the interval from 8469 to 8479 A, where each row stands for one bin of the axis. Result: 104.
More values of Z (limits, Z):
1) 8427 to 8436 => 93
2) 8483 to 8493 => 105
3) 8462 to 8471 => 93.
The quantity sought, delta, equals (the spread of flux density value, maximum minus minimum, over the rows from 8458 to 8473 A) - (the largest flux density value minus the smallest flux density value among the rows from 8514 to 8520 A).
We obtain 0.9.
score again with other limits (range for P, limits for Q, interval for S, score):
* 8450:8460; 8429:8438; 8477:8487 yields 0.010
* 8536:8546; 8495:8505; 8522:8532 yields -0.080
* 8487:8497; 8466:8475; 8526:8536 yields 0.000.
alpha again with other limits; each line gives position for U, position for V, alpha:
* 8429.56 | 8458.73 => 0.96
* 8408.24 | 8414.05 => 0.96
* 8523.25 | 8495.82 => 0.93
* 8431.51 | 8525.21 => 0.96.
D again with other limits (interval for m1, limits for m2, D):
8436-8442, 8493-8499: 99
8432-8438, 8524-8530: 105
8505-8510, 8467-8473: 108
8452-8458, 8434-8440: 105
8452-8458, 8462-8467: 114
